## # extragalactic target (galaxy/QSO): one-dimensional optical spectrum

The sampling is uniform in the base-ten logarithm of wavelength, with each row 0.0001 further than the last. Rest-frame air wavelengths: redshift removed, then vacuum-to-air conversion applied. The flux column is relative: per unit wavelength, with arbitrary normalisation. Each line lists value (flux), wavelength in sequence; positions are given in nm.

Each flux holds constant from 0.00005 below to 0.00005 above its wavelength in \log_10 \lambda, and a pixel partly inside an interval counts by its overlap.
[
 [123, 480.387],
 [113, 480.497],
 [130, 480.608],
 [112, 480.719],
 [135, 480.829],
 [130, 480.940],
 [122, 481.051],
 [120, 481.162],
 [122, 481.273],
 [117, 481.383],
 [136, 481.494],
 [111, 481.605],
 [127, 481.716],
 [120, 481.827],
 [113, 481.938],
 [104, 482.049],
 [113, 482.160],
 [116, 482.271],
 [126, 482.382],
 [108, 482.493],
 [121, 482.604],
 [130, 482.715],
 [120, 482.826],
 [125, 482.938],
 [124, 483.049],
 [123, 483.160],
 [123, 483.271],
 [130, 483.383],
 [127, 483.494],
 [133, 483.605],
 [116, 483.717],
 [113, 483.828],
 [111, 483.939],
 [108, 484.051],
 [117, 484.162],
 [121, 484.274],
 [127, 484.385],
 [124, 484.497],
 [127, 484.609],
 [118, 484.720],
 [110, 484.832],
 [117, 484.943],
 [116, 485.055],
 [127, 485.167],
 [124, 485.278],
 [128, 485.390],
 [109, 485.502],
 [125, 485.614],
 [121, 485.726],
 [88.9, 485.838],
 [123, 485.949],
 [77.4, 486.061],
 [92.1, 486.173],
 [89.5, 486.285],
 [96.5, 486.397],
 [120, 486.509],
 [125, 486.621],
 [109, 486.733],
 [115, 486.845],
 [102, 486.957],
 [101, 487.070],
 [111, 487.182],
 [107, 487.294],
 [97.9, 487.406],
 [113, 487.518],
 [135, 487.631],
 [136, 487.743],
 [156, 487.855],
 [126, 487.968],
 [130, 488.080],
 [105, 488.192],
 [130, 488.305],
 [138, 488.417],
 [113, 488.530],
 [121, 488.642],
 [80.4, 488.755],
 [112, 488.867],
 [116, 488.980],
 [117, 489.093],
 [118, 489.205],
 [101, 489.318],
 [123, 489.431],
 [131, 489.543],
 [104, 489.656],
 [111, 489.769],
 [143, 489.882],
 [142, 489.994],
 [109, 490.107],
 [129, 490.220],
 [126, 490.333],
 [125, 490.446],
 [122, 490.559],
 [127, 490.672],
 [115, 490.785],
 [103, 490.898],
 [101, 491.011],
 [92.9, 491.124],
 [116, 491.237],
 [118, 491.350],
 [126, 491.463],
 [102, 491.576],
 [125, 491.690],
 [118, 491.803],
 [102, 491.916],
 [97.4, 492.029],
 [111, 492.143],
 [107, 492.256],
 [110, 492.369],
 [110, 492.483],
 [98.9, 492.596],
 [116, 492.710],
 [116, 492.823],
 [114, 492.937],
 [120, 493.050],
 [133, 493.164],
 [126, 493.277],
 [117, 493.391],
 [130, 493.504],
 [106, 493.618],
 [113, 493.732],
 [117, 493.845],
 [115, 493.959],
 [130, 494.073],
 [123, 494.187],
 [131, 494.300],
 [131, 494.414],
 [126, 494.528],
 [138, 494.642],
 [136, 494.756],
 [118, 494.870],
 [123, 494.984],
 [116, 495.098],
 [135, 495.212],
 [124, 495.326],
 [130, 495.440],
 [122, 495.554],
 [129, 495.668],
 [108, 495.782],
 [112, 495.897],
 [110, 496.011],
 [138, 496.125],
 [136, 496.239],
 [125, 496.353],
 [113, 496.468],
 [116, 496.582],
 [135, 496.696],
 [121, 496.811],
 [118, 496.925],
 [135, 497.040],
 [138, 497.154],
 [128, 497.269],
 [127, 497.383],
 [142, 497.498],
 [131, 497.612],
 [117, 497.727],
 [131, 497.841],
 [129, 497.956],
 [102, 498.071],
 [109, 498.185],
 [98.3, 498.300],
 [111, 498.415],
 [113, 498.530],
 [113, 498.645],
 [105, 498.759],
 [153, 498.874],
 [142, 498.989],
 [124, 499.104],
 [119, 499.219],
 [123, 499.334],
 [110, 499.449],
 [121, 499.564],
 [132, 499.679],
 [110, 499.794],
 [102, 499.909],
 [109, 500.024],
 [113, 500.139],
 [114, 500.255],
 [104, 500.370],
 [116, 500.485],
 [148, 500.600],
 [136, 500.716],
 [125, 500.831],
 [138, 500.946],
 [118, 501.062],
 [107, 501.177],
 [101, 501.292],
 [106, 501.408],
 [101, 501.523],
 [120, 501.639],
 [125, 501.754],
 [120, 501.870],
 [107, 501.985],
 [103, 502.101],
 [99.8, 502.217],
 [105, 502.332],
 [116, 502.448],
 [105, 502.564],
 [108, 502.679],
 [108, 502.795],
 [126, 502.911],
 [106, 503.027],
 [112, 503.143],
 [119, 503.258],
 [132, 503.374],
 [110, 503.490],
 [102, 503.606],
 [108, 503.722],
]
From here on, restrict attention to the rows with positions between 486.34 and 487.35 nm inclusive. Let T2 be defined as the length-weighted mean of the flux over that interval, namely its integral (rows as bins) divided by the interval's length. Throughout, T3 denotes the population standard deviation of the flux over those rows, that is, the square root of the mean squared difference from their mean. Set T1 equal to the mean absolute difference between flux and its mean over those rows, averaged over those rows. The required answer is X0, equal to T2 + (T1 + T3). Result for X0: 126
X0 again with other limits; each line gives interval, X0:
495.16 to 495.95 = 139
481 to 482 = 133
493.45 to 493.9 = 132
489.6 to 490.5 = 149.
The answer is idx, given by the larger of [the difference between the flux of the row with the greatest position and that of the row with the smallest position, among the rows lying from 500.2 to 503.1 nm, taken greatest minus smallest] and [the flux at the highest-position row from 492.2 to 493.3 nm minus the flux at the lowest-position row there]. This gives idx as 19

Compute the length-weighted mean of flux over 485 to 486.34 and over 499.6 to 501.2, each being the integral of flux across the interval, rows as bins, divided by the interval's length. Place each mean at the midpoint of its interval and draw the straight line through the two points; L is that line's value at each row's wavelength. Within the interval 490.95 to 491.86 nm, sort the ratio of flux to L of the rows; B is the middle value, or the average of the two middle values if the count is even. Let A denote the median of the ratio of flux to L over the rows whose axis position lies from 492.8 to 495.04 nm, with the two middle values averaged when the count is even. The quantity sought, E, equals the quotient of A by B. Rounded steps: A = 1.06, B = 1.027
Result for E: 1.03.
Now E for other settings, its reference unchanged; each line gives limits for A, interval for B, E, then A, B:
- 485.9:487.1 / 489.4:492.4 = 0.90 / 0.92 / 1.020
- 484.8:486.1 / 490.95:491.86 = 1.05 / 1.08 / 1.027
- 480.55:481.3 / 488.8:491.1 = 1.09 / 1.14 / 1.046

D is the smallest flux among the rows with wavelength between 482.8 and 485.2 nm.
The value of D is 108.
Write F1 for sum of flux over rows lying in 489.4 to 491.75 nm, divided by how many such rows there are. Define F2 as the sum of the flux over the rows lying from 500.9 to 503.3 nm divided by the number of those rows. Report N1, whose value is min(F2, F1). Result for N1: 112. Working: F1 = 119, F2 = 112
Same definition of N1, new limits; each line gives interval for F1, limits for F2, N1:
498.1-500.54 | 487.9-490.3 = 116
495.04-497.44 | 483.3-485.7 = 120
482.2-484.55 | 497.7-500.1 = 118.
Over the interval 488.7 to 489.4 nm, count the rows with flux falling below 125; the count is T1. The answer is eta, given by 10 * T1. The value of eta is 60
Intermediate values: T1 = 6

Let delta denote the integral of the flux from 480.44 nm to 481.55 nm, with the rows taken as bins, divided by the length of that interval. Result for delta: 124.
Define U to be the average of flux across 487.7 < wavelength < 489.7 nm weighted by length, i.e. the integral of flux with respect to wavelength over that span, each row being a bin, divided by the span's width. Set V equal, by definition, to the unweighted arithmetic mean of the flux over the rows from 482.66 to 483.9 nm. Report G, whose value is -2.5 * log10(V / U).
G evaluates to -0.037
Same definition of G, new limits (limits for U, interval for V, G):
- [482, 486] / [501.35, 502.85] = 0.093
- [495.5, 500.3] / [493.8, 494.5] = -0.030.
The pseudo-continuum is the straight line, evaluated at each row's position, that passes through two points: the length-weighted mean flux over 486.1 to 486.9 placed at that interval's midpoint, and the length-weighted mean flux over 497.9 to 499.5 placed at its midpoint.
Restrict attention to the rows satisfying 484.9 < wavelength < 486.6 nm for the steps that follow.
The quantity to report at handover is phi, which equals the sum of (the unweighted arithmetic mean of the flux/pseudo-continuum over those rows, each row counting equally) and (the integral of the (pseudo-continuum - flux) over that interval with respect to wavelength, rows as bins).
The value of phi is -8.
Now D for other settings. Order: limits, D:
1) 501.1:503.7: 99.8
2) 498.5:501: 102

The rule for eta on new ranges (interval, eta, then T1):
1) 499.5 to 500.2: 50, 5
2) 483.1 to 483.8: 30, 3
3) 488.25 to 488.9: 40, 4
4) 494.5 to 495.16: 30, 3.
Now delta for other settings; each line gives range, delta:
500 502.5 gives 115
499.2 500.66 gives 117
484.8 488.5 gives 115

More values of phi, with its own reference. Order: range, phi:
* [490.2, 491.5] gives -7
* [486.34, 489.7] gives -28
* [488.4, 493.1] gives -20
